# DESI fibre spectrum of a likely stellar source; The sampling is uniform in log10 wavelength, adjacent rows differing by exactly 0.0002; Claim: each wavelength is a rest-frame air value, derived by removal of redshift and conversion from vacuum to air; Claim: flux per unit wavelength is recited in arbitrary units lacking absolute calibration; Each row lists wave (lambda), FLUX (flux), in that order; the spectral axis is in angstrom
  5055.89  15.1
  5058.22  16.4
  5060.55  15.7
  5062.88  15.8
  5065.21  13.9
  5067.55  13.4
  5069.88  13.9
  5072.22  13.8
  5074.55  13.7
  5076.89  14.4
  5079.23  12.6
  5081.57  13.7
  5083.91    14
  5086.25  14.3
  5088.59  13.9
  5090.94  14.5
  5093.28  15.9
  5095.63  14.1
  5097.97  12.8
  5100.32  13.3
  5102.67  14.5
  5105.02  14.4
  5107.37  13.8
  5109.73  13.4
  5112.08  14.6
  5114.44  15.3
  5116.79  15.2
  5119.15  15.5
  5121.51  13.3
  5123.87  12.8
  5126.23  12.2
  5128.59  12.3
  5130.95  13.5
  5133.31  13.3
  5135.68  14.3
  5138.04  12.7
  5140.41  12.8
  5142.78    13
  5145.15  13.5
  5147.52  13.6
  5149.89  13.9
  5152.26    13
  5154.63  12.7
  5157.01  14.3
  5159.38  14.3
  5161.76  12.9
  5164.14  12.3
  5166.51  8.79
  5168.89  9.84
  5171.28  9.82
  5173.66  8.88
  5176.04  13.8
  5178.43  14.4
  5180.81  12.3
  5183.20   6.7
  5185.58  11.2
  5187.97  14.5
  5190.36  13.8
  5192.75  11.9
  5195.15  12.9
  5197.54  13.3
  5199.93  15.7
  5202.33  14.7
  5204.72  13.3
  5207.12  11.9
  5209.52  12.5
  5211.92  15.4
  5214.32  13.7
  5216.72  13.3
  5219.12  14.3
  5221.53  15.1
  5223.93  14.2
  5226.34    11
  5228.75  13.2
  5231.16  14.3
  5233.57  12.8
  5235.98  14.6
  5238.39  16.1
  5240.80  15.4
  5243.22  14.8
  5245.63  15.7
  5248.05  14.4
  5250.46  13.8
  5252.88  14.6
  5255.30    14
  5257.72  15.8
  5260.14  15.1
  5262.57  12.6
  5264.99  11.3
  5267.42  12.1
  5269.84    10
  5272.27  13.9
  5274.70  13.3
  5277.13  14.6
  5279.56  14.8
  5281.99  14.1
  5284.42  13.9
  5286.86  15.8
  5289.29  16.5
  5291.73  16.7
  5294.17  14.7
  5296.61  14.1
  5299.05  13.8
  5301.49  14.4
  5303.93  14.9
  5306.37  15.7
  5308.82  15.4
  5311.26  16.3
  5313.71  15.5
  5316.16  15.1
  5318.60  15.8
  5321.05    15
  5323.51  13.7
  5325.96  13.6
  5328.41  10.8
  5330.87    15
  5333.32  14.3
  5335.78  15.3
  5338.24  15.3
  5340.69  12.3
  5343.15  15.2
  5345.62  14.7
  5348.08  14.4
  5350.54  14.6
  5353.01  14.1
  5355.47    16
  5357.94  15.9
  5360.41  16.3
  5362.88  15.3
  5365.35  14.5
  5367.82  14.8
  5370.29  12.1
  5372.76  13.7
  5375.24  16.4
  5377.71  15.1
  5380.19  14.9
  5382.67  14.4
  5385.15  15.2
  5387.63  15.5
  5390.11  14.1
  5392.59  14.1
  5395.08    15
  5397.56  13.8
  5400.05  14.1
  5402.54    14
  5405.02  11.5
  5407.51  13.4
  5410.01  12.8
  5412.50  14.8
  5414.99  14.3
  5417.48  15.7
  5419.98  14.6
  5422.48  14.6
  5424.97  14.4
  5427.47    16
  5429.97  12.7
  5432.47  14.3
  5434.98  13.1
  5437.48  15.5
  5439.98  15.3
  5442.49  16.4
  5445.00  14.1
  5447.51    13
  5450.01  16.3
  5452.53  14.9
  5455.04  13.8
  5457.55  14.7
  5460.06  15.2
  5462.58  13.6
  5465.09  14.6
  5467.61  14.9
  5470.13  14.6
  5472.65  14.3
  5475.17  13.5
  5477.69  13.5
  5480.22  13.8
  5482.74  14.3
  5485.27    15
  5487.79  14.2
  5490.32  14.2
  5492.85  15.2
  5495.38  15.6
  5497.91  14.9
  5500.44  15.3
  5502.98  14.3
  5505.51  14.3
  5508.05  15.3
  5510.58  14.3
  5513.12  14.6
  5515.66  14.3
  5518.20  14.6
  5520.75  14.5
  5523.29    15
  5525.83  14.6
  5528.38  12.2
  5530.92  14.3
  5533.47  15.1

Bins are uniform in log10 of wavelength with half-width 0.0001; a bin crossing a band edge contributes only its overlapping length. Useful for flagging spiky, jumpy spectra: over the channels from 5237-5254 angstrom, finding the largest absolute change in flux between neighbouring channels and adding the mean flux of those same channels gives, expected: 16.3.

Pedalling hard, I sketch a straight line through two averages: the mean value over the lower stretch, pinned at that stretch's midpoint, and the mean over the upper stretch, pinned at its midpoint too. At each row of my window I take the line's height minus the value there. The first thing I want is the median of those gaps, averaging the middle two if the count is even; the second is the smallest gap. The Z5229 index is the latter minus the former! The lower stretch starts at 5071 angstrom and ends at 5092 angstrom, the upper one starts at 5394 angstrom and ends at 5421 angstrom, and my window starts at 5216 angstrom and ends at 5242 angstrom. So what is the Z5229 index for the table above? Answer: -1.80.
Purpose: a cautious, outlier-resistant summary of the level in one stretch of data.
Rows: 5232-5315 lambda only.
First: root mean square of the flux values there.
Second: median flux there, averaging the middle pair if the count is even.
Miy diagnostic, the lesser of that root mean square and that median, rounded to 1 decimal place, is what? 14.5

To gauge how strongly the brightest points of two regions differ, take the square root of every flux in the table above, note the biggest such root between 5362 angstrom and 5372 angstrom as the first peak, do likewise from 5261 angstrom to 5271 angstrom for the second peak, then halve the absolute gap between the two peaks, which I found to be 0.18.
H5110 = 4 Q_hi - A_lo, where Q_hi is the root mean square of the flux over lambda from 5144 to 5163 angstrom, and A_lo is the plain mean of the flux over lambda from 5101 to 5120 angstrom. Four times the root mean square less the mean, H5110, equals 40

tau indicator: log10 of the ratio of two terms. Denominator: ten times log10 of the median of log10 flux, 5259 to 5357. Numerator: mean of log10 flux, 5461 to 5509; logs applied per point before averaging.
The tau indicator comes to 0.241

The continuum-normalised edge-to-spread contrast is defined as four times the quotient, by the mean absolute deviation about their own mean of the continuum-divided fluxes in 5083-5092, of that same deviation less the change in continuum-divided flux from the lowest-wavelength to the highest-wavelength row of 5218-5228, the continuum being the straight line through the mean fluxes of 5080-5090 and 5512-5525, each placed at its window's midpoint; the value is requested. 62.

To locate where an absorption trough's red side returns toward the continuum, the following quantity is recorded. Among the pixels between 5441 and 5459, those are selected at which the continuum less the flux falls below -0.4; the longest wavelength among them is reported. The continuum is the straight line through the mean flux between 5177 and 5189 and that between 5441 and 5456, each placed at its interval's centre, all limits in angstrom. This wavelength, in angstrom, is 5450.01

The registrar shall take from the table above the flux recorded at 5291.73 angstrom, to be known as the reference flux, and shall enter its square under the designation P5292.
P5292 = 279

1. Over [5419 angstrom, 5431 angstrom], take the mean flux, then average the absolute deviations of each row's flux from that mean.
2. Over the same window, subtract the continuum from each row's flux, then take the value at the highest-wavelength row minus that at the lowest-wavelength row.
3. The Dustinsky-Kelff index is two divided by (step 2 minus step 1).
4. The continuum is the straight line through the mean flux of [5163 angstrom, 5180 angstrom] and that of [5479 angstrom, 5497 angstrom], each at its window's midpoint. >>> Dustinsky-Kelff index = -0.7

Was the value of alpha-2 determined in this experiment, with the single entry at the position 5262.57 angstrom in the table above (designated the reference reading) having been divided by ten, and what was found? 1.26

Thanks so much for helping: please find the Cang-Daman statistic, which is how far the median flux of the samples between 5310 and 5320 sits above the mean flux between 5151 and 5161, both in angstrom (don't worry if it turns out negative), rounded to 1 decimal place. 2.1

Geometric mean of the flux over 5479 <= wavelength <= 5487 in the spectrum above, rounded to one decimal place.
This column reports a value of 14.4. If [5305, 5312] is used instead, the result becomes 15.8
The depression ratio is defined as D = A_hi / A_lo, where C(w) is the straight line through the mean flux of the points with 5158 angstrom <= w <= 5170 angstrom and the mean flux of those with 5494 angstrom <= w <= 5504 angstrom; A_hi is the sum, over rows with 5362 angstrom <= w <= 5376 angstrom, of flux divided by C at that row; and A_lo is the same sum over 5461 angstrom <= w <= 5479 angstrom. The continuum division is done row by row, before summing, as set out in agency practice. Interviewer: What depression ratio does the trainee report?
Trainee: 0.9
